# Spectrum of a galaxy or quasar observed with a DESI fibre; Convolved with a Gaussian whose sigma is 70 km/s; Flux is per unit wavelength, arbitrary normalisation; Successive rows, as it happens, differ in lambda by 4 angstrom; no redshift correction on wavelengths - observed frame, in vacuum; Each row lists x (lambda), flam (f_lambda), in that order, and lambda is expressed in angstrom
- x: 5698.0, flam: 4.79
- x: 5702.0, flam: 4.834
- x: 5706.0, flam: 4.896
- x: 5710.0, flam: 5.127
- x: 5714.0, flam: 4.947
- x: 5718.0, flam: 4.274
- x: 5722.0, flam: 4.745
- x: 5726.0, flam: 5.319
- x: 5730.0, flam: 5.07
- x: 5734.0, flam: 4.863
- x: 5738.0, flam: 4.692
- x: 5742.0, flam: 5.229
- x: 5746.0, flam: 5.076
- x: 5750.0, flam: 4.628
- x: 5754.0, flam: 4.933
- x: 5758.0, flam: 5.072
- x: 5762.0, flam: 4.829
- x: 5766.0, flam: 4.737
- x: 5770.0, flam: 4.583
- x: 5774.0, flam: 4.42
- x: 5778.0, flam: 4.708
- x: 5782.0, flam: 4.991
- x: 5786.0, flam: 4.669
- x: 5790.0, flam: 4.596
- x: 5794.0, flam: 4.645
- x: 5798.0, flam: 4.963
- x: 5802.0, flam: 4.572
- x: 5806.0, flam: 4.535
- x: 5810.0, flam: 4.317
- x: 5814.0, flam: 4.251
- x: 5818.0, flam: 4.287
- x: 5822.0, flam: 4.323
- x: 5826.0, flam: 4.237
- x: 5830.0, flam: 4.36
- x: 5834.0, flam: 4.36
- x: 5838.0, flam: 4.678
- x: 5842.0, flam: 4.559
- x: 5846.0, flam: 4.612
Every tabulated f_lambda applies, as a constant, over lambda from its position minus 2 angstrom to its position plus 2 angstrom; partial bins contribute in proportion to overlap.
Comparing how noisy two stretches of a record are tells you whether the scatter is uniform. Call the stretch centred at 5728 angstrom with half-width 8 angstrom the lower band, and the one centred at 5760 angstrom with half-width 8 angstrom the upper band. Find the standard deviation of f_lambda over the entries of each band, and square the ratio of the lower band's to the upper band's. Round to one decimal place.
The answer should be 3.1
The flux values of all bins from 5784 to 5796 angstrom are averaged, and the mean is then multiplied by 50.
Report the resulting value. 232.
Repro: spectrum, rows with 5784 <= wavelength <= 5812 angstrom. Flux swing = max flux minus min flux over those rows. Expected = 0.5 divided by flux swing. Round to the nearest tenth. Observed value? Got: 0.8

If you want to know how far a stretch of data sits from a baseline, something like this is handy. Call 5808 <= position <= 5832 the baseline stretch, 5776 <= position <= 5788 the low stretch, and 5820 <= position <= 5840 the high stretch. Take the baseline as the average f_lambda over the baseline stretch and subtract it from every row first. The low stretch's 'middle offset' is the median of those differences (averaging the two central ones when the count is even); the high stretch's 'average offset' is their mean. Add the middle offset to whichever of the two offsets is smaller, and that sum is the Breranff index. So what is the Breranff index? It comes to 0.51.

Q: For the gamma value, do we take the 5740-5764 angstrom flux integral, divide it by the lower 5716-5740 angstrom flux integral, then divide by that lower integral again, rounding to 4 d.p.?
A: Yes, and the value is 0.0089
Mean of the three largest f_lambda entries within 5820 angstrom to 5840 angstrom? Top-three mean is 4.5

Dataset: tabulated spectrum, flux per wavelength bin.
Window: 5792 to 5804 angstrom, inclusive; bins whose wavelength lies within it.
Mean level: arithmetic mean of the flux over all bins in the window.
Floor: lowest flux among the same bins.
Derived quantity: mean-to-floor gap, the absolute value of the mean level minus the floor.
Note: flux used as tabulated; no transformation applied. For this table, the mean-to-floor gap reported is 0.15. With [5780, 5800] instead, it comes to 0.18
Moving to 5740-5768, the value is 0.30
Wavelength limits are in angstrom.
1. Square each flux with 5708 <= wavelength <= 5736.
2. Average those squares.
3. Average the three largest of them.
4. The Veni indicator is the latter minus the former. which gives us 2.6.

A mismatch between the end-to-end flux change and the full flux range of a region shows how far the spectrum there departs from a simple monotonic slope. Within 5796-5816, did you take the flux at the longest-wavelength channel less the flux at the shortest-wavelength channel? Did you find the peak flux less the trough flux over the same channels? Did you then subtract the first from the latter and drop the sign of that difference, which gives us 1.42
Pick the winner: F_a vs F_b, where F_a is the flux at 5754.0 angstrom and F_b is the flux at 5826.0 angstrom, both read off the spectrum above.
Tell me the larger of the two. 4.93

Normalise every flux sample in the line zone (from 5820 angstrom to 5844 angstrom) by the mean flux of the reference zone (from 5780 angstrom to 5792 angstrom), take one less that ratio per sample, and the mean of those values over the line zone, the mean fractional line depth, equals 0.07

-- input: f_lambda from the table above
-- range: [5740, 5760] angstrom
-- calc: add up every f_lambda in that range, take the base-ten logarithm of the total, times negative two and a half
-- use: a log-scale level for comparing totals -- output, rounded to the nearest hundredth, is -3.49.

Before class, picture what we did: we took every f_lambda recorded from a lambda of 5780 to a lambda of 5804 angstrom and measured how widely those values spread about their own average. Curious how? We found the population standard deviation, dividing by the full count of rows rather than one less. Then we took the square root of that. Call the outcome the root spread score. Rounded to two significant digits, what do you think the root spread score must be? 0.41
